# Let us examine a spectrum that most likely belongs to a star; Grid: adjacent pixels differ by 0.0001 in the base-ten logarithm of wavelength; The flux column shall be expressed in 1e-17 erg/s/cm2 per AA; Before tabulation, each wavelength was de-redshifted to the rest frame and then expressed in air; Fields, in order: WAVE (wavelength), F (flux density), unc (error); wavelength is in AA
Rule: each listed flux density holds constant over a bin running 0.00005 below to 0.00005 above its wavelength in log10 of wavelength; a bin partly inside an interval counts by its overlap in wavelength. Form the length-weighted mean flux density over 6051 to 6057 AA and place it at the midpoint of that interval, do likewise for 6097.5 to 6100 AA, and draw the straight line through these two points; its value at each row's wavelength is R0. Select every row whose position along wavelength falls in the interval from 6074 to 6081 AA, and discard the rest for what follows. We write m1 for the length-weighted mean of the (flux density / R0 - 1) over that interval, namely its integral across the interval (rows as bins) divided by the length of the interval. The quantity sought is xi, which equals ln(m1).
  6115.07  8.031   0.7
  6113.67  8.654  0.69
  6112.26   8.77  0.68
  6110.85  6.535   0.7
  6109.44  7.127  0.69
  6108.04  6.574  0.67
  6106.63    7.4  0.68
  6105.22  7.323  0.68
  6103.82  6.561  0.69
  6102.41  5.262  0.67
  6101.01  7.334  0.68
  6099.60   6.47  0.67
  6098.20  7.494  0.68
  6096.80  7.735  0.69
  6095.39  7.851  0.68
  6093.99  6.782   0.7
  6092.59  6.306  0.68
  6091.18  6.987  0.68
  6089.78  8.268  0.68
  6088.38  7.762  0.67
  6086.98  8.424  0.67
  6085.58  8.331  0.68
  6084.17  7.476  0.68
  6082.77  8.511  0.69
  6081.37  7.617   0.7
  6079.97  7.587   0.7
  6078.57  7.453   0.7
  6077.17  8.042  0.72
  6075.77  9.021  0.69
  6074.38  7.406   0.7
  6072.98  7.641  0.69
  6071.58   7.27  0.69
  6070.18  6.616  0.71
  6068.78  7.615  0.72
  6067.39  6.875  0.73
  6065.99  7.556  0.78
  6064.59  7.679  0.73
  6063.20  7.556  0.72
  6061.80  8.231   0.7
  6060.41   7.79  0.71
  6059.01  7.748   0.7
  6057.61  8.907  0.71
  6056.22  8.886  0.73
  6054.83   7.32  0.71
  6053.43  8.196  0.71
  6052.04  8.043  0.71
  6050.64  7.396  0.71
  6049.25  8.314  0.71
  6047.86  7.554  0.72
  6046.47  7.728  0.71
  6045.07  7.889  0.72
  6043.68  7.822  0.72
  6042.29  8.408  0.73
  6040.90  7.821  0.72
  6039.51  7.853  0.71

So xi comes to -3.03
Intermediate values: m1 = 0.05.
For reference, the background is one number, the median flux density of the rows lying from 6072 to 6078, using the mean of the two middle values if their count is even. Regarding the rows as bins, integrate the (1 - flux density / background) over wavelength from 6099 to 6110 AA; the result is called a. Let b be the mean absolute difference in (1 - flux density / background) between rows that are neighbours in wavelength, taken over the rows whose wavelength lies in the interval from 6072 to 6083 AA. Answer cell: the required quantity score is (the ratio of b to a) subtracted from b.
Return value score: 0.0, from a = 1.5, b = 0.082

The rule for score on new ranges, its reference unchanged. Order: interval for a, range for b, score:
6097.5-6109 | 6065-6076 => 0.0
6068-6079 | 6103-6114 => -0.2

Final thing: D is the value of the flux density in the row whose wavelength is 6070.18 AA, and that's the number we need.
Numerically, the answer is 6.616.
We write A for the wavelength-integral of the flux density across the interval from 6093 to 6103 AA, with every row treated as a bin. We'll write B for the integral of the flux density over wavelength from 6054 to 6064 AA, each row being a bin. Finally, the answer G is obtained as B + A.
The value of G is 151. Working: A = 69.9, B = 80.6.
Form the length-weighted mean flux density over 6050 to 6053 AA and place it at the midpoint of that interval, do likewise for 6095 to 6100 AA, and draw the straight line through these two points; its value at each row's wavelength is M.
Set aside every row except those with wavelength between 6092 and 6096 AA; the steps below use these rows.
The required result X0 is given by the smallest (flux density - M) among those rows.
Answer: -1.1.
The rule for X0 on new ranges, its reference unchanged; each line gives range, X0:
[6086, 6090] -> 0.3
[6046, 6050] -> -0.2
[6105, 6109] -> -0.8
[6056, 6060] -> 0.0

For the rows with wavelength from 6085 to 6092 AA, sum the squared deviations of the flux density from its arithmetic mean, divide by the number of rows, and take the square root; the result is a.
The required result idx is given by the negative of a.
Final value -0.54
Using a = 0.54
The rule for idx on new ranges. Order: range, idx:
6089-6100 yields -0.66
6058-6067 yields -0.23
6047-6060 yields -0.56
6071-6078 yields -0.63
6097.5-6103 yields -0.89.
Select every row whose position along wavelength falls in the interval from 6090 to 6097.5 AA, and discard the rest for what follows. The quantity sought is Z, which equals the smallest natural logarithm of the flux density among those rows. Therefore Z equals 1.84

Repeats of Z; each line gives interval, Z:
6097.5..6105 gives 1.66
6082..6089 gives 2.01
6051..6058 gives 1.99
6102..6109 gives 1.66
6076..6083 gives 2.01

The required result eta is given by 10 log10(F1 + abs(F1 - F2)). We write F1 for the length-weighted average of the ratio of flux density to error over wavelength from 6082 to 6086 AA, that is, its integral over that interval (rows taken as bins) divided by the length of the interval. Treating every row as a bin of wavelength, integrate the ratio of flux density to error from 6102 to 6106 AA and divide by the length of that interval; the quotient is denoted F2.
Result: 11.5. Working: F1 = 11.8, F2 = 9.5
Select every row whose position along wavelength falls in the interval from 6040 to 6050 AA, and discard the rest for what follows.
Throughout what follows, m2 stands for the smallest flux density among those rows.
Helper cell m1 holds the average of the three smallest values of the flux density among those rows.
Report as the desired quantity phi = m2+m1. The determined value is 15.3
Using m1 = 7.7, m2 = 7.554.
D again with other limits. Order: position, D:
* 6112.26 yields 8.77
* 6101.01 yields 7.334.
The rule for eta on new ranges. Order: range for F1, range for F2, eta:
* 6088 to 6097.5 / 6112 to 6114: 11.0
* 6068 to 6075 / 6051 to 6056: 10.5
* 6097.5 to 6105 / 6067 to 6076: 10.2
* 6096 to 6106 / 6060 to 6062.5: 10.6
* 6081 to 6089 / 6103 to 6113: 11.2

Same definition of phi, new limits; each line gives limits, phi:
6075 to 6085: 15.0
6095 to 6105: 11.4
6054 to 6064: 14.9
